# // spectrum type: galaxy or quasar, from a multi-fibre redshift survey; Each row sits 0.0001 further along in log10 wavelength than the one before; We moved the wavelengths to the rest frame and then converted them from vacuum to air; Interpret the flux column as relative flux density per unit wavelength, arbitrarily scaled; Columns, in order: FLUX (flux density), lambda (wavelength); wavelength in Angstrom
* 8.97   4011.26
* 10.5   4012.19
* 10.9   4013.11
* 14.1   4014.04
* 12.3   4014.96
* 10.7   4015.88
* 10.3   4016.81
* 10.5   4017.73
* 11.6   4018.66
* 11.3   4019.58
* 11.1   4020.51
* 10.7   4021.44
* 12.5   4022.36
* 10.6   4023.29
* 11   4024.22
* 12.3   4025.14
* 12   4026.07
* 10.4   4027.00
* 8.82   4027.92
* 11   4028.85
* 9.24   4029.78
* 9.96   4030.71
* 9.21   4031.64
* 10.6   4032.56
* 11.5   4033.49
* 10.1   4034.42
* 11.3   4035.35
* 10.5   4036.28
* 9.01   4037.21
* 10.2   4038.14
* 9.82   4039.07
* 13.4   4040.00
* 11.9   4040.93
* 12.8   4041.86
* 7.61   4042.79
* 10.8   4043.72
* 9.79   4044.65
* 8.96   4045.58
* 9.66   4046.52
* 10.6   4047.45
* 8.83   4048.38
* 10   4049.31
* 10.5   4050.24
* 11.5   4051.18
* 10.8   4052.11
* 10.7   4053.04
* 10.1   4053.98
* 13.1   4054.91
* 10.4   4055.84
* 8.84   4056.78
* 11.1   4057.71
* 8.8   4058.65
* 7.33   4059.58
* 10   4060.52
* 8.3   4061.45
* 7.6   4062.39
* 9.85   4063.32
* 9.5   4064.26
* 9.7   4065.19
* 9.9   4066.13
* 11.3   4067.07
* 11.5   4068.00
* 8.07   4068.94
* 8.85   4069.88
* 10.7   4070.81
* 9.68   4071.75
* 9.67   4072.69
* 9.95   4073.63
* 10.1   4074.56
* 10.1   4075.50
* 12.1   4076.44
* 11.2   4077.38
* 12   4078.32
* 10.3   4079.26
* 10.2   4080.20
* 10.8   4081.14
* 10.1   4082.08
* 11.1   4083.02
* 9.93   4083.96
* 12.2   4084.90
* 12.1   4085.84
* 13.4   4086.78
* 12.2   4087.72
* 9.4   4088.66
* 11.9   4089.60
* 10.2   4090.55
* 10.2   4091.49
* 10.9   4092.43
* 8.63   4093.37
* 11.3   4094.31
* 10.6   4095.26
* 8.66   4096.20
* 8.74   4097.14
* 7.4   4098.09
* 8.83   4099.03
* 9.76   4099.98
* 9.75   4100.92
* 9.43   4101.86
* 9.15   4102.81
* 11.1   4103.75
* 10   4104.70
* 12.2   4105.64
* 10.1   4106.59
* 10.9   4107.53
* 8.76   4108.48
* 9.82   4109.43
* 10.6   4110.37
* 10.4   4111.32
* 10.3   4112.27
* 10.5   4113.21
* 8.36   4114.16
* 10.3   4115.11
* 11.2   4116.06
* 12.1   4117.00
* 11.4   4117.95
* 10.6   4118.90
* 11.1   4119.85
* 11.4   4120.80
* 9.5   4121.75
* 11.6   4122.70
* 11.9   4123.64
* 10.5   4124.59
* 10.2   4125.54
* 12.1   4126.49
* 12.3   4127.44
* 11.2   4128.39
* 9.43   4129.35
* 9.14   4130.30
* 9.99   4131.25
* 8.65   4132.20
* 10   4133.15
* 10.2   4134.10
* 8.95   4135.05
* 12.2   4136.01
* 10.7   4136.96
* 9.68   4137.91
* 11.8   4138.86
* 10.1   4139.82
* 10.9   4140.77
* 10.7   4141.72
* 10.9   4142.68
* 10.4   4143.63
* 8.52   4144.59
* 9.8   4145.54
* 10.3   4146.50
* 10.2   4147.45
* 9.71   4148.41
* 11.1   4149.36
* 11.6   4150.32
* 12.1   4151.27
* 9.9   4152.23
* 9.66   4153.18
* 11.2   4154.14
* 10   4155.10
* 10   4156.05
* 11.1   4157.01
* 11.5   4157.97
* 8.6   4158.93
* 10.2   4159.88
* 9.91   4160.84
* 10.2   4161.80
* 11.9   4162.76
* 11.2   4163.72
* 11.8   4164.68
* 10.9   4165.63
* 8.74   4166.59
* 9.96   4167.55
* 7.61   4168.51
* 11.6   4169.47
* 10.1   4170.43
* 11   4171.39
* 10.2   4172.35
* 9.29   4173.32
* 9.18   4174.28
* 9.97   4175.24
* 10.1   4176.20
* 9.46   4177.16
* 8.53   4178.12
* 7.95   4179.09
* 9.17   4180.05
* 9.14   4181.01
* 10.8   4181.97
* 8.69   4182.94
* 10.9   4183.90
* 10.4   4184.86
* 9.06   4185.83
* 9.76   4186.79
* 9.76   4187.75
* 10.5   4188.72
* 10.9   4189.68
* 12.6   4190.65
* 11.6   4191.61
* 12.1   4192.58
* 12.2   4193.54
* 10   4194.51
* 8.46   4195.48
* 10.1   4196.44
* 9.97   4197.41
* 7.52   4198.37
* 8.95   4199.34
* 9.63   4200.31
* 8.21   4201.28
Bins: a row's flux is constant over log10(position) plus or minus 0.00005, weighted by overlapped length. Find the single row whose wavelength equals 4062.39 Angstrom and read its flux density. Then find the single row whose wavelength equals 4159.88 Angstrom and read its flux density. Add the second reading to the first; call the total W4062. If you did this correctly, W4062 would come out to 17.8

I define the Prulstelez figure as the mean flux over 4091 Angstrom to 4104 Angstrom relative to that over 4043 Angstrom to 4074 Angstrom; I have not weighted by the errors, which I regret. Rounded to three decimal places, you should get 0.971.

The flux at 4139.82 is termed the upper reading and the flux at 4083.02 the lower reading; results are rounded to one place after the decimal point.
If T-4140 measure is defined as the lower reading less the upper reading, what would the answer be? 1.0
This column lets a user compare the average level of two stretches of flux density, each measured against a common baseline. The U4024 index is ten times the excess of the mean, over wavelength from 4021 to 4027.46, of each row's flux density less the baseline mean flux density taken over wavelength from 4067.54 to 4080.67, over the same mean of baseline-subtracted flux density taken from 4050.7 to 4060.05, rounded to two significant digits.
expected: 11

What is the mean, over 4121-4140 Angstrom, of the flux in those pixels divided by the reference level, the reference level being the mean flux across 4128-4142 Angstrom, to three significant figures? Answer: 1.03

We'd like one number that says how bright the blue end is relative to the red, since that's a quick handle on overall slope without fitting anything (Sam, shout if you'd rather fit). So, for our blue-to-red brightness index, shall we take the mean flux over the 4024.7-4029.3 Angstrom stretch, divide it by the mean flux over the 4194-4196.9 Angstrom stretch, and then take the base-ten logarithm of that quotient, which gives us 0.06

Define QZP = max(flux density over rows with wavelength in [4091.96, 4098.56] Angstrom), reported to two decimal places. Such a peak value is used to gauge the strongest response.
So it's 11.30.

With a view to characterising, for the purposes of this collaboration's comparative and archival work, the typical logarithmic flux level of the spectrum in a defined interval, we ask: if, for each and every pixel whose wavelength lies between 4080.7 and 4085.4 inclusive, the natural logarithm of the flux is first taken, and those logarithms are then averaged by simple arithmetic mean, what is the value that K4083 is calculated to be 2.38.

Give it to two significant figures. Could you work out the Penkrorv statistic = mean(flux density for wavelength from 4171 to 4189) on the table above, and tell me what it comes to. 9.7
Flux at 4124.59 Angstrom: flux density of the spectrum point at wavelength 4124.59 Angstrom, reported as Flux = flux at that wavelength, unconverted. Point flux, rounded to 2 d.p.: 10.50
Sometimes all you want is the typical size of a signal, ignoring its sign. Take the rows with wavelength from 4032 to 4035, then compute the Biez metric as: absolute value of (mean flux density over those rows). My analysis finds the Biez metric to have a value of 10.7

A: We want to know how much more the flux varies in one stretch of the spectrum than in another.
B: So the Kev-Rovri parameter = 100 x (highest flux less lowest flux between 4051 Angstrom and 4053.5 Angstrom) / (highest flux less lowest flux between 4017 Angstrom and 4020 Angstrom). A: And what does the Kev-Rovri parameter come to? 73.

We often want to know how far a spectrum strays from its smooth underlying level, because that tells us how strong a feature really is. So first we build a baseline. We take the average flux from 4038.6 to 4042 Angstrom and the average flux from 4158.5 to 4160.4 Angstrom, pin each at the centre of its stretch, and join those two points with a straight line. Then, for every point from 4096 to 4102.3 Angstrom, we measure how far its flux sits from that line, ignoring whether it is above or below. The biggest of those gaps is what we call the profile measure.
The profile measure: 3.3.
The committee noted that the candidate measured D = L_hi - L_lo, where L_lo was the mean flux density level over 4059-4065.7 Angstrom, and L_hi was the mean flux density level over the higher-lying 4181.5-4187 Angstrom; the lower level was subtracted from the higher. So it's 1.0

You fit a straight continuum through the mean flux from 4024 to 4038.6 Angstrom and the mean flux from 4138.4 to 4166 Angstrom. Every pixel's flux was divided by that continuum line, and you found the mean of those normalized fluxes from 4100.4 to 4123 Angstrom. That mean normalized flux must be 0.99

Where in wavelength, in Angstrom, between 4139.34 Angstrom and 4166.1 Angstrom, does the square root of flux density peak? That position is 4151.27 Angstrom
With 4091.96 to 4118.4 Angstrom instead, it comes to 4105.64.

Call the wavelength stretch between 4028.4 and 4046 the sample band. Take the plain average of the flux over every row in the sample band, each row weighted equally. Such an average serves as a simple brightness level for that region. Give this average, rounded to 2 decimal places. 10.41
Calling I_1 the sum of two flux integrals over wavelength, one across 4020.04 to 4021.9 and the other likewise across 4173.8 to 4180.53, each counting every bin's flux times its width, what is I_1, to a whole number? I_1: 82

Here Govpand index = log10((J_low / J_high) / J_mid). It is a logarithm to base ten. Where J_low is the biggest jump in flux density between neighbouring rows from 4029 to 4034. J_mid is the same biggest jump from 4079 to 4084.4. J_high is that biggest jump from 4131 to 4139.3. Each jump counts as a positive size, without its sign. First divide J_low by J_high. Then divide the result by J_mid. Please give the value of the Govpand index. -0.44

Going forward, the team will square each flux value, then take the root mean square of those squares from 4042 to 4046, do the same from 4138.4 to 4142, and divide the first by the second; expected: 0.76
